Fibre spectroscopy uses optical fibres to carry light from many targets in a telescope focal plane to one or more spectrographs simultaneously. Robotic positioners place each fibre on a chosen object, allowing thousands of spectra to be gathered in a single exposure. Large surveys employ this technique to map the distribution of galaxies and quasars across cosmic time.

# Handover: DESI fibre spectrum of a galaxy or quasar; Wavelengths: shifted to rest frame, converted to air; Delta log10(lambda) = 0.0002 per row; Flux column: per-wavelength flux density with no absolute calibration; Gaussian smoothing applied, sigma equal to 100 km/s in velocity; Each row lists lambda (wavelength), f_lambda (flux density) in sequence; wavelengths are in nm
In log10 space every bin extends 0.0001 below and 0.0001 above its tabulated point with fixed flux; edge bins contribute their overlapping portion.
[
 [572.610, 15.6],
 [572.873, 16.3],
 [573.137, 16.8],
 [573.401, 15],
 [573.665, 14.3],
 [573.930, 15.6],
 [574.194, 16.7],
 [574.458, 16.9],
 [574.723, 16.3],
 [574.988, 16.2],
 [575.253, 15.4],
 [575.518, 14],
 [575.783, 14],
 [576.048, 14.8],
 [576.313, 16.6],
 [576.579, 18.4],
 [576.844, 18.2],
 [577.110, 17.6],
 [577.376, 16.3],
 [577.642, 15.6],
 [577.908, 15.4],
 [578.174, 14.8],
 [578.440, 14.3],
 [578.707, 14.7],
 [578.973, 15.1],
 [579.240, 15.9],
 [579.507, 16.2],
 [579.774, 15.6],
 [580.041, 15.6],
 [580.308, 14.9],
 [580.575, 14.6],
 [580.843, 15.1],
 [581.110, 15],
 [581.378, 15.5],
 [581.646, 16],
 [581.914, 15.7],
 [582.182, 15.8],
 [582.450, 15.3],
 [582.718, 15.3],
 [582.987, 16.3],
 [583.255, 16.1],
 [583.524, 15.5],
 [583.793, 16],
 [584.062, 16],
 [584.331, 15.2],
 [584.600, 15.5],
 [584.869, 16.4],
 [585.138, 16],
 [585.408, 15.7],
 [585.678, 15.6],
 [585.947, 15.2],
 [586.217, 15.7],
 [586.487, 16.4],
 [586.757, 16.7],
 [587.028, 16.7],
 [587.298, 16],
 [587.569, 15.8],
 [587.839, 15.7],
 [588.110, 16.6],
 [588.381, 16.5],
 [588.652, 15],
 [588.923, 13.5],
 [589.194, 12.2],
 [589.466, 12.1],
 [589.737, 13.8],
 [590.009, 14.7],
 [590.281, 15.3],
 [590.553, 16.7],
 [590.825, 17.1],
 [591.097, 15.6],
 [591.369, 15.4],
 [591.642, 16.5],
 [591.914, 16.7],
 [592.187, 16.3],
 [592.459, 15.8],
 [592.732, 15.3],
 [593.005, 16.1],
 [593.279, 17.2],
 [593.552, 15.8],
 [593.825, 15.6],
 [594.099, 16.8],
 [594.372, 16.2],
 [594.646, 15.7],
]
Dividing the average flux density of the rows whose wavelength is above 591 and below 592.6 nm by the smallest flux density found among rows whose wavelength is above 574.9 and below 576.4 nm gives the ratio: 1.15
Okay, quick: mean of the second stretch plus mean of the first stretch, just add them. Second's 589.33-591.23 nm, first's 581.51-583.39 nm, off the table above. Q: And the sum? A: 30.8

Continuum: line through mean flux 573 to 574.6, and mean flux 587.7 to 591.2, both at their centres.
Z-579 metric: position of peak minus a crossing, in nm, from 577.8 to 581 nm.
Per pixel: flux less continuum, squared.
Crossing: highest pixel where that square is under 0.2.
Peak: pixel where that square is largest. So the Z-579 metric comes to -2.40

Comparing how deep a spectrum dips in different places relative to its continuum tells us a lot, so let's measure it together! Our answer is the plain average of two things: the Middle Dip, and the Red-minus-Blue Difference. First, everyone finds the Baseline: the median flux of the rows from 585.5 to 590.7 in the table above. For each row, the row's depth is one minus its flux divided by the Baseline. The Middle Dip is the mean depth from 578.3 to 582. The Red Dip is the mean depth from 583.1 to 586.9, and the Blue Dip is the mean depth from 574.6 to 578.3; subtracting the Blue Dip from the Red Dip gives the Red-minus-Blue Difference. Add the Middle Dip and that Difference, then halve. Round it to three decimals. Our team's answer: 0.016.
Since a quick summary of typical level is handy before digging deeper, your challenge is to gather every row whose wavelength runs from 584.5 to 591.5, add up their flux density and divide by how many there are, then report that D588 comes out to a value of 15.5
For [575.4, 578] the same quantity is 16.1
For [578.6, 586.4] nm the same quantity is 15.6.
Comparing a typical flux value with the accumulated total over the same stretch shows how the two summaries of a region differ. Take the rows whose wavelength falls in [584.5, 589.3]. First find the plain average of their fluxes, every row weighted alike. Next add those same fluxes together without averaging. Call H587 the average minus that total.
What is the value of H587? -266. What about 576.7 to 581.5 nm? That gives -265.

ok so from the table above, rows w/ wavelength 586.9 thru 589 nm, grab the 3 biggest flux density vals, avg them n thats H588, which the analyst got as 16.6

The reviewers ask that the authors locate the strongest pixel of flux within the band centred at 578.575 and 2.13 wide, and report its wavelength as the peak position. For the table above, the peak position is 579.507 nm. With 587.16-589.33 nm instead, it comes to 588.110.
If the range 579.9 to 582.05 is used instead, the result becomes 581.646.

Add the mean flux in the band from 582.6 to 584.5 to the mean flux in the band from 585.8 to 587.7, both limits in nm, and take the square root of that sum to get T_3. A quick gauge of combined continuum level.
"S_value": 5.64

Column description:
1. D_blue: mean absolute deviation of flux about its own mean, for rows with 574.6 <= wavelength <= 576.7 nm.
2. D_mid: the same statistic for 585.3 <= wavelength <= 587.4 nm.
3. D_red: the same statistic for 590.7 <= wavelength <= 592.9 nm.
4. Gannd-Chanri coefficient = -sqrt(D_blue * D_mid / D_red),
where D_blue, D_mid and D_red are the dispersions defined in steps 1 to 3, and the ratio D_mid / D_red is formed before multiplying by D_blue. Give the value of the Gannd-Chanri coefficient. -0.96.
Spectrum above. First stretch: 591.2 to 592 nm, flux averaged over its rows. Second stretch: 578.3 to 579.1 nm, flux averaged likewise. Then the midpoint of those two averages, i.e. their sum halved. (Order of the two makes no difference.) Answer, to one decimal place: 15.4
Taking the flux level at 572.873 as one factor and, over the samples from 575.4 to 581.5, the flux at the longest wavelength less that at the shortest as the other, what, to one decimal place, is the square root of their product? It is 4.9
